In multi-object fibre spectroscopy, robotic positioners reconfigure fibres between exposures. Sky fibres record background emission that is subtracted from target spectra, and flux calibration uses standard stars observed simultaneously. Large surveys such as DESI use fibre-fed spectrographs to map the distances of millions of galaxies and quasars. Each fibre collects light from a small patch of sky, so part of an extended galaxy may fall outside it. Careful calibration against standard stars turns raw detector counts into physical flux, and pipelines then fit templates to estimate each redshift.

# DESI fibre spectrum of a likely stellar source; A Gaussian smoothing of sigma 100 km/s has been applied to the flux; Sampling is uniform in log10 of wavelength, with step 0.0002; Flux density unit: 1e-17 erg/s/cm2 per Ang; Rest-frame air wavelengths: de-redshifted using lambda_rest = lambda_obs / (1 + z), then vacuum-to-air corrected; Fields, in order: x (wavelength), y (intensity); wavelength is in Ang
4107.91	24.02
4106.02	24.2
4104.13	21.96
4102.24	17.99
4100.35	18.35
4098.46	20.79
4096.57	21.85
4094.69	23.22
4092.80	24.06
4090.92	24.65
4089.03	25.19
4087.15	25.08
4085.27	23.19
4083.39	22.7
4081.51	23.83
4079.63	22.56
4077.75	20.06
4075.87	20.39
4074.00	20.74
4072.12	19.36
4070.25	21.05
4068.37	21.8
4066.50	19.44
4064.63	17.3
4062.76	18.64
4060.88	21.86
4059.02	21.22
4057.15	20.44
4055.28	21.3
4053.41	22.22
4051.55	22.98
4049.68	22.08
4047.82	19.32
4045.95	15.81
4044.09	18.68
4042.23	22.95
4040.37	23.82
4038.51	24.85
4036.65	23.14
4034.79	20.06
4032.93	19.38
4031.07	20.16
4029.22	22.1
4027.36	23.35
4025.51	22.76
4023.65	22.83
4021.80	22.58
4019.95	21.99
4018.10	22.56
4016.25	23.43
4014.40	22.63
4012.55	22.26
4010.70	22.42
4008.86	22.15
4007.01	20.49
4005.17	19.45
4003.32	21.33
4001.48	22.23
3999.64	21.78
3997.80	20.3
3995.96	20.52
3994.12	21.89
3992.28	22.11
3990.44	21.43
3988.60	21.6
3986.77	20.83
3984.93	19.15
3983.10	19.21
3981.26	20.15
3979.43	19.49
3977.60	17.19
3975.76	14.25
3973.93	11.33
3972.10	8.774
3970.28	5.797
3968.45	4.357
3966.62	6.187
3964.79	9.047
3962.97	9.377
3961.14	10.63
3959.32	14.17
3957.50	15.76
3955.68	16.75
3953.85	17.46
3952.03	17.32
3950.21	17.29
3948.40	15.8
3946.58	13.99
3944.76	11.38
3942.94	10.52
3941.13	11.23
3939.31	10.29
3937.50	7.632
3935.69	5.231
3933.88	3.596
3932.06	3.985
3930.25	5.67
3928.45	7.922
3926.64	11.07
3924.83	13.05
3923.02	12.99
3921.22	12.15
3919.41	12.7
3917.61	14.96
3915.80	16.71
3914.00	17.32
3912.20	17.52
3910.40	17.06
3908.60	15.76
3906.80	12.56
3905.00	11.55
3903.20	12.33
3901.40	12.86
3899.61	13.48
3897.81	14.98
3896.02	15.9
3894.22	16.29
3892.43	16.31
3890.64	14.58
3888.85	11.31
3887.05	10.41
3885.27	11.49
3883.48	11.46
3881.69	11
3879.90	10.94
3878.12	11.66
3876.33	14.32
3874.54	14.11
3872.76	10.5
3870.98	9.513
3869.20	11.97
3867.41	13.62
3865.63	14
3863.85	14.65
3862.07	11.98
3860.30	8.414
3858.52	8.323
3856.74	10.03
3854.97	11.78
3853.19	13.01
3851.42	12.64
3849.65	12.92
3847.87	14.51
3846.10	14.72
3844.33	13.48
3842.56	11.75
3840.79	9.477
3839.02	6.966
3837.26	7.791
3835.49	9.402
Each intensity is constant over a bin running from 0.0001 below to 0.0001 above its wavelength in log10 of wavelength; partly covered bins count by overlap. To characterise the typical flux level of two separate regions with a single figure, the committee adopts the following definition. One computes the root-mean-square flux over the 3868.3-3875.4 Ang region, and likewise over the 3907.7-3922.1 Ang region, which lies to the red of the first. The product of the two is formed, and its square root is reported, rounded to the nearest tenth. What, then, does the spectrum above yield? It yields 13.5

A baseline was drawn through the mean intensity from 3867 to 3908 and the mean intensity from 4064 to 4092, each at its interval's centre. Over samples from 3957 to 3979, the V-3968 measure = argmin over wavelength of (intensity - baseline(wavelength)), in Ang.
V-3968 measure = 3968.45 Ang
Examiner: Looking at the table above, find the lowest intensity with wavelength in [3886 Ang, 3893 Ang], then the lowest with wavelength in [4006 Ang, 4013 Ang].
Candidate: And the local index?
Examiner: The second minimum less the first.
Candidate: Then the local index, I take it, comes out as 10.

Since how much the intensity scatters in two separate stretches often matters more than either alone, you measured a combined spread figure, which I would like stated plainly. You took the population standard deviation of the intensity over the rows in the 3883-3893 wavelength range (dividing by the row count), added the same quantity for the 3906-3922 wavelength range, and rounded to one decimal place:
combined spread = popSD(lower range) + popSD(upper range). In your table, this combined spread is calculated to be 4.2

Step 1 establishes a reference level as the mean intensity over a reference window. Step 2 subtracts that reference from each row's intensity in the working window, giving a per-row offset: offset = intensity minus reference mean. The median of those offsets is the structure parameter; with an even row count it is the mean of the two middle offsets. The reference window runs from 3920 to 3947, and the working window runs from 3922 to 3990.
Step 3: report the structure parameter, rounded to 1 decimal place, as 2.0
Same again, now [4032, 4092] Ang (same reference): 12.2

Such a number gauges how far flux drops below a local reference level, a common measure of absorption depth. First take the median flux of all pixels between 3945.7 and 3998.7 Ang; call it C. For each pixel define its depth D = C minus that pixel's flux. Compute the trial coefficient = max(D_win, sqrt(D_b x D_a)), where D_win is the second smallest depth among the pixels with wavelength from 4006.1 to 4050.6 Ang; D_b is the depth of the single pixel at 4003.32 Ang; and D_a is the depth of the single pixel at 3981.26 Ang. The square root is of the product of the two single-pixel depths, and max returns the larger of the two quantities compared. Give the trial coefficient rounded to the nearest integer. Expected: 4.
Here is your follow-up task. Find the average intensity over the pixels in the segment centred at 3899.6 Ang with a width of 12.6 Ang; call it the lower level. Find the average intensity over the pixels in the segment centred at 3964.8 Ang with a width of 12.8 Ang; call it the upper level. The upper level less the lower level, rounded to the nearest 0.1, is -5.4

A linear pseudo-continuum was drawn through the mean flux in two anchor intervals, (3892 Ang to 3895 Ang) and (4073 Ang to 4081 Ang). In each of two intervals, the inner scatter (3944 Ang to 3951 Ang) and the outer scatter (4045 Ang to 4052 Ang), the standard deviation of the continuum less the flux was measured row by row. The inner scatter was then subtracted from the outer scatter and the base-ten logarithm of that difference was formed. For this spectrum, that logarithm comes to -0.2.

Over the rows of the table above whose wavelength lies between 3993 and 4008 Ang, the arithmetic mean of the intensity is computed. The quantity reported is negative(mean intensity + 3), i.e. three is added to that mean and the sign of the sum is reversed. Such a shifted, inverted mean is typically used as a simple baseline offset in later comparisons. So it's -24.0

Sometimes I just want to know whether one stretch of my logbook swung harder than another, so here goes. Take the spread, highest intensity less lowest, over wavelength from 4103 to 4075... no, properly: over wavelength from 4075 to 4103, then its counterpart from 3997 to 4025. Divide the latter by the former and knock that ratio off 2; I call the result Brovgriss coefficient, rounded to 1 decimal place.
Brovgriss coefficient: 1.4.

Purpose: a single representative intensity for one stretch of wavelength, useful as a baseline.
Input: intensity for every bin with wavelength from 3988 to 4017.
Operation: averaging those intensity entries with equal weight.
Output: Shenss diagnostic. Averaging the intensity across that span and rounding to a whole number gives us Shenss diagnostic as 22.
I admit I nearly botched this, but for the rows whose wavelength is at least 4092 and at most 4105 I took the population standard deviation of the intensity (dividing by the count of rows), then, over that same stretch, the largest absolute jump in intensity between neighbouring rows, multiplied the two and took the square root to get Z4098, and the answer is 2.9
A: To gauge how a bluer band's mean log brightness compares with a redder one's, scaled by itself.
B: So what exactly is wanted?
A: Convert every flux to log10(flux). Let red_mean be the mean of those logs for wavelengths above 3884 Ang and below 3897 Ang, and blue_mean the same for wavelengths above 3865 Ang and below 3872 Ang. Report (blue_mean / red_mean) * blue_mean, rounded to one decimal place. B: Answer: 1.0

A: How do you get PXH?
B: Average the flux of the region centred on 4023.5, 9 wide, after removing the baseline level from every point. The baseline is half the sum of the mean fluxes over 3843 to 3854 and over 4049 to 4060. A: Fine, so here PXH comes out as 5.1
